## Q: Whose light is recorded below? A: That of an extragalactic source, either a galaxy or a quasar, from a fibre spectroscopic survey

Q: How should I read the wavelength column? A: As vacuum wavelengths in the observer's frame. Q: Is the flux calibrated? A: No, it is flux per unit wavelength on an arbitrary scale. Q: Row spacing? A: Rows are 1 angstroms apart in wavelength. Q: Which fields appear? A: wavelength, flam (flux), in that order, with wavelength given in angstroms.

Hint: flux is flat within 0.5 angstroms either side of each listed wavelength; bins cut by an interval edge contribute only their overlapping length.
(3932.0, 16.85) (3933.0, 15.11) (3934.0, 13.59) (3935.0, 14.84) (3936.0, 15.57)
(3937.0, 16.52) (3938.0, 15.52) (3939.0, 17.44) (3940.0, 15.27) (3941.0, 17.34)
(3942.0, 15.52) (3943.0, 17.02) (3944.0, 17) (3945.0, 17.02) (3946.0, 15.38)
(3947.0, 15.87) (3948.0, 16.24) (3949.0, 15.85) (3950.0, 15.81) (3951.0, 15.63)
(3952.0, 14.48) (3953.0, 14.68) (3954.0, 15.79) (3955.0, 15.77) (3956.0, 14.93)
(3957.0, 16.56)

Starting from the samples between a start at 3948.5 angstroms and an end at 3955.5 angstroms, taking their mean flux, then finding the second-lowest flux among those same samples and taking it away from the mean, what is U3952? 0.75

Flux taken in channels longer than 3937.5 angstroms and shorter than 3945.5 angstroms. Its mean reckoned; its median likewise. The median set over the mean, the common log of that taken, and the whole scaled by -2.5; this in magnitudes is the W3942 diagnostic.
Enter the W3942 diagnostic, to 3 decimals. -0.032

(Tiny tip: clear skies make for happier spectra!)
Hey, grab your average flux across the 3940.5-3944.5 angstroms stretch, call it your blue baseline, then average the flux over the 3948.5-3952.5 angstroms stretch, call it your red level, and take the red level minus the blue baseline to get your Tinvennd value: -1.3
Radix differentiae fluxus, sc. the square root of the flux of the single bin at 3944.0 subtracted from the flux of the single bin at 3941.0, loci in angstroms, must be 0.58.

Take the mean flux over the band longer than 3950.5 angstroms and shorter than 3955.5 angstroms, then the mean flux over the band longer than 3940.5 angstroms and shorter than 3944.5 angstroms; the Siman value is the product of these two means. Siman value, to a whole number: 255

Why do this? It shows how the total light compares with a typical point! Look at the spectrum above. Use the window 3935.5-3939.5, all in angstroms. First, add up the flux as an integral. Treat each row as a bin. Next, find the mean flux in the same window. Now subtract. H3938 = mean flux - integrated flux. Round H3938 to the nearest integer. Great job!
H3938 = -49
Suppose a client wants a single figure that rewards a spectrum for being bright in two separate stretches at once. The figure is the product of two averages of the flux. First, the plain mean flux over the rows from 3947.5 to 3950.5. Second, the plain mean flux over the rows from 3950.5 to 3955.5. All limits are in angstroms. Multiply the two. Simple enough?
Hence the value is 244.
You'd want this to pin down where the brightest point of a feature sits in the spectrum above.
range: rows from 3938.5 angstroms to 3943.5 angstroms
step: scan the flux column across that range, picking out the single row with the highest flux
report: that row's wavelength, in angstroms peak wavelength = 3939.0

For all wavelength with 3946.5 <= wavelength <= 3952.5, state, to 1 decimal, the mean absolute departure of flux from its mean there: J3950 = 0.4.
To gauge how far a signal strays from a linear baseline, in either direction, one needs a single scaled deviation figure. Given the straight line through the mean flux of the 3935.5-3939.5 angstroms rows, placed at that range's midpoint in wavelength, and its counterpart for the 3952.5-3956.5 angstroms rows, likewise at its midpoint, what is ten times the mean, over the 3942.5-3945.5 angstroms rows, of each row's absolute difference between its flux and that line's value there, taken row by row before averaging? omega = 11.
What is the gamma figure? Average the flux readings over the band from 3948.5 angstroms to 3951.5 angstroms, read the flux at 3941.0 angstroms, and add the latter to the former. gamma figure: 33.1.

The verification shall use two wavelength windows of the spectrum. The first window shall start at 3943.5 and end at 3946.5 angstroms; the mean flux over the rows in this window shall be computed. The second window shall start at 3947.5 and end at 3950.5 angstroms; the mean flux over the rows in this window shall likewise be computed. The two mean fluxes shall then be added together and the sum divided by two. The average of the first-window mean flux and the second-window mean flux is 16.2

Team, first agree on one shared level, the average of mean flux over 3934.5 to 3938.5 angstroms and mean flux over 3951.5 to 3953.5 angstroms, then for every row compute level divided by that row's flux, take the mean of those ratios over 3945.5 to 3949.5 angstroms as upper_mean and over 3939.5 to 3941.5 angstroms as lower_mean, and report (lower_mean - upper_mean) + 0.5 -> 0.476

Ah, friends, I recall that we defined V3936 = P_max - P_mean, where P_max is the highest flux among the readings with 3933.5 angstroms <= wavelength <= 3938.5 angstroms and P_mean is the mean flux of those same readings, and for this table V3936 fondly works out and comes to 1.31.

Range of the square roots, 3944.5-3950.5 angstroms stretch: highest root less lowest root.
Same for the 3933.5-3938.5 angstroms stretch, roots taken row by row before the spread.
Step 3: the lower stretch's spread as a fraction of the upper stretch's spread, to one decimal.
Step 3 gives 1.9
